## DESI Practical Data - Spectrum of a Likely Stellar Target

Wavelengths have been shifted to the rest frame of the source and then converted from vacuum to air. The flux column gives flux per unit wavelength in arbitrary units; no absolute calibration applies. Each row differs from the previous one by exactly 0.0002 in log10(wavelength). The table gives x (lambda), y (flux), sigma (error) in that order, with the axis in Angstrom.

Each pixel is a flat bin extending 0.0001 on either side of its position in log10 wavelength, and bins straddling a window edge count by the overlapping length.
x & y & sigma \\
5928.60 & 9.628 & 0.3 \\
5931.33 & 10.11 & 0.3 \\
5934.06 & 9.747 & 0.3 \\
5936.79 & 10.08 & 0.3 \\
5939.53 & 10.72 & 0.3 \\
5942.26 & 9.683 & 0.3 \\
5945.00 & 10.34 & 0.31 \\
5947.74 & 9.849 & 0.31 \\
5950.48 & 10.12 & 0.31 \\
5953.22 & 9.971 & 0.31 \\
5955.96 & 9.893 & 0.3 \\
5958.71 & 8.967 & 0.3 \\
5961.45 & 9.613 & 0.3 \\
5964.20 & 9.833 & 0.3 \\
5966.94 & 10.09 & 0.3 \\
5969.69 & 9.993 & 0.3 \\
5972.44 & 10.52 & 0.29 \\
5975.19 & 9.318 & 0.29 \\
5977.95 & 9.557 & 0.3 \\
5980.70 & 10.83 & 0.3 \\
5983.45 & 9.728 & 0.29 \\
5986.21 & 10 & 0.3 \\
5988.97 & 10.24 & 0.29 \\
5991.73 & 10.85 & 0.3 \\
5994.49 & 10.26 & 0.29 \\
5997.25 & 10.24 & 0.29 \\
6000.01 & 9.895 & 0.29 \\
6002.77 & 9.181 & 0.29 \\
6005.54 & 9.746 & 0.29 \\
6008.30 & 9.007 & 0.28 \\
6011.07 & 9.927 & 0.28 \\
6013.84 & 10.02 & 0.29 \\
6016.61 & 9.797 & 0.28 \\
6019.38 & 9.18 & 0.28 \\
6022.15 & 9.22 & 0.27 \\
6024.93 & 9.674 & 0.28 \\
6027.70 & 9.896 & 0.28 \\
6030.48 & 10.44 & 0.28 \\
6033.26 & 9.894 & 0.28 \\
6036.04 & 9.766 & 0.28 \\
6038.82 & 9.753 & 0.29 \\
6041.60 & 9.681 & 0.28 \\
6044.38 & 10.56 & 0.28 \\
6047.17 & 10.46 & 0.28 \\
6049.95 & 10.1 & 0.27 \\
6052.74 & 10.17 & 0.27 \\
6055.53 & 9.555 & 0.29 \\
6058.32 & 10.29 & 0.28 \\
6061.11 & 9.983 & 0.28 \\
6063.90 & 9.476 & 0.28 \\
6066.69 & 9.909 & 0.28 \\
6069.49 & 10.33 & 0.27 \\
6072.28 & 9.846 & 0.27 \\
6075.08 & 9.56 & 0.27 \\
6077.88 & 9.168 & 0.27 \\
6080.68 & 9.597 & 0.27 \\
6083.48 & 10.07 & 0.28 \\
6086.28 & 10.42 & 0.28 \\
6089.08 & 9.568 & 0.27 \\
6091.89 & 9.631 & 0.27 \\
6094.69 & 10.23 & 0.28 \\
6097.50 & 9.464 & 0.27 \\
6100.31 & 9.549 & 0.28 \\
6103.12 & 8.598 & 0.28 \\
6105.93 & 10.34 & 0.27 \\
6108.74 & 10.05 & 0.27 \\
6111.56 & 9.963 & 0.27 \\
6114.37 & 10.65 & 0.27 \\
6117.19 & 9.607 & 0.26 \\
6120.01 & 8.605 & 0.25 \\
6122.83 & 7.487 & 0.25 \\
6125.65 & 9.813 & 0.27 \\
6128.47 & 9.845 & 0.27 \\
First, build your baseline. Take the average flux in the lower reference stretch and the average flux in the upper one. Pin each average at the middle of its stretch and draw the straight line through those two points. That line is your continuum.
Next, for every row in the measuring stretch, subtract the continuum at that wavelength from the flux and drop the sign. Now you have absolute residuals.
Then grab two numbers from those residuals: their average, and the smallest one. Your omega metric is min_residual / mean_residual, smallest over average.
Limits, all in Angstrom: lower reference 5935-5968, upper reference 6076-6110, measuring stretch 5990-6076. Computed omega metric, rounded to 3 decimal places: 0.104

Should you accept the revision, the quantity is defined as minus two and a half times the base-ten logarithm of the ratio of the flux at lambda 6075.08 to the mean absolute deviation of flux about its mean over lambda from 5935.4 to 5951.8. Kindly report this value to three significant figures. -3.89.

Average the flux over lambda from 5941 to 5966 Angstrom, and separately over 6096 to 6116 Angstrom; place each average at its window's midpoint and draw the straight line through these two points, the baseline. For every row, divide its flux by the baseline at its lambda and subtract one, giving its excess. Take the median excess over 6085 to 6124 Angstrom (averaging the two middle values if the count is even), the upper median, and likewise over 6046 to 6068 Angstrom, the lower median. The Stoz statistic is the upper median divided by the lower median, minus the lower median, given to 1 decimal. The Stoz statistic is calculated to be -0.8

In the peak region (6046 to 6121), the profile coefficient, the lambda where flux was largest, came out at 6114.37 Angstrom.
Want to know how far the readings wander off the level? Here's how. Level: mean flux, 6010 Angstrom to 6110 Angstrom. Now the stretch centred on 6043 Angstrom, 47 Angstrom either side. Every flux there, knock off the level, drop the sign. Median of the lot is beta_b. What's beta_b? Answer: 0.27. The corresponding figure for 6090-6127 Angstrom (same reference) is 0.37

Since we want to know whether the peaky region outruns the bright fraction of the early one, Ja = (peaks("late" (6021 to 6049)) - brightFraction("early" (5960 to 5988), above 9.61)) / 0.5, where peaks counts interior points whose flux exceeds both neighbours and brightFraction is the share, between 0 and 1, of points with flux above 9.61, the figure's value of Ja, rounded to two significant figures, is 2.4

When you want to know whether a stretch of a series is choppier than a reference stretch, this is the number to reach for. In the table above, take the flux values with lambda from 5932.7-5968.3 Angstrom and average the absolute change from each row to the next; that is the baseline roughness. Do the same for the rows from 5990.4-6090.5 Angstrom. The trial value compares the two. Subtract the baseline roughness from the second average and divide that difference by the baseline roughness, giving -0.13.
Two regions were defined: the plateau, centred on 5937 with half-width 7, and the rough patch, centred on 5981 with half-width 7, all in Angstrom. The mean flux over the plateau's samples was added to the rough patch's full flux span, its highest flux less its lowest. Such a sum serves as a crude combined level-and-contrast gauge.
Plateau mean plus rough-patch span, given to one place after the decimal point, 11.6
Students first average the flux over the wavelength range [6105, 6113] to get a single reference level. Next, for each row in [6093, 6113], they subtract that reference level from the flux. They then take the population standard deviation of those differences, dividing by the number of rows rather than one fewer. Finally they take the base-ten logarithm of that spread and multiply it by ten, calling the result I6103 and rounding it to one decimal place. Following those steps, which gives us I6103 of -2.6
